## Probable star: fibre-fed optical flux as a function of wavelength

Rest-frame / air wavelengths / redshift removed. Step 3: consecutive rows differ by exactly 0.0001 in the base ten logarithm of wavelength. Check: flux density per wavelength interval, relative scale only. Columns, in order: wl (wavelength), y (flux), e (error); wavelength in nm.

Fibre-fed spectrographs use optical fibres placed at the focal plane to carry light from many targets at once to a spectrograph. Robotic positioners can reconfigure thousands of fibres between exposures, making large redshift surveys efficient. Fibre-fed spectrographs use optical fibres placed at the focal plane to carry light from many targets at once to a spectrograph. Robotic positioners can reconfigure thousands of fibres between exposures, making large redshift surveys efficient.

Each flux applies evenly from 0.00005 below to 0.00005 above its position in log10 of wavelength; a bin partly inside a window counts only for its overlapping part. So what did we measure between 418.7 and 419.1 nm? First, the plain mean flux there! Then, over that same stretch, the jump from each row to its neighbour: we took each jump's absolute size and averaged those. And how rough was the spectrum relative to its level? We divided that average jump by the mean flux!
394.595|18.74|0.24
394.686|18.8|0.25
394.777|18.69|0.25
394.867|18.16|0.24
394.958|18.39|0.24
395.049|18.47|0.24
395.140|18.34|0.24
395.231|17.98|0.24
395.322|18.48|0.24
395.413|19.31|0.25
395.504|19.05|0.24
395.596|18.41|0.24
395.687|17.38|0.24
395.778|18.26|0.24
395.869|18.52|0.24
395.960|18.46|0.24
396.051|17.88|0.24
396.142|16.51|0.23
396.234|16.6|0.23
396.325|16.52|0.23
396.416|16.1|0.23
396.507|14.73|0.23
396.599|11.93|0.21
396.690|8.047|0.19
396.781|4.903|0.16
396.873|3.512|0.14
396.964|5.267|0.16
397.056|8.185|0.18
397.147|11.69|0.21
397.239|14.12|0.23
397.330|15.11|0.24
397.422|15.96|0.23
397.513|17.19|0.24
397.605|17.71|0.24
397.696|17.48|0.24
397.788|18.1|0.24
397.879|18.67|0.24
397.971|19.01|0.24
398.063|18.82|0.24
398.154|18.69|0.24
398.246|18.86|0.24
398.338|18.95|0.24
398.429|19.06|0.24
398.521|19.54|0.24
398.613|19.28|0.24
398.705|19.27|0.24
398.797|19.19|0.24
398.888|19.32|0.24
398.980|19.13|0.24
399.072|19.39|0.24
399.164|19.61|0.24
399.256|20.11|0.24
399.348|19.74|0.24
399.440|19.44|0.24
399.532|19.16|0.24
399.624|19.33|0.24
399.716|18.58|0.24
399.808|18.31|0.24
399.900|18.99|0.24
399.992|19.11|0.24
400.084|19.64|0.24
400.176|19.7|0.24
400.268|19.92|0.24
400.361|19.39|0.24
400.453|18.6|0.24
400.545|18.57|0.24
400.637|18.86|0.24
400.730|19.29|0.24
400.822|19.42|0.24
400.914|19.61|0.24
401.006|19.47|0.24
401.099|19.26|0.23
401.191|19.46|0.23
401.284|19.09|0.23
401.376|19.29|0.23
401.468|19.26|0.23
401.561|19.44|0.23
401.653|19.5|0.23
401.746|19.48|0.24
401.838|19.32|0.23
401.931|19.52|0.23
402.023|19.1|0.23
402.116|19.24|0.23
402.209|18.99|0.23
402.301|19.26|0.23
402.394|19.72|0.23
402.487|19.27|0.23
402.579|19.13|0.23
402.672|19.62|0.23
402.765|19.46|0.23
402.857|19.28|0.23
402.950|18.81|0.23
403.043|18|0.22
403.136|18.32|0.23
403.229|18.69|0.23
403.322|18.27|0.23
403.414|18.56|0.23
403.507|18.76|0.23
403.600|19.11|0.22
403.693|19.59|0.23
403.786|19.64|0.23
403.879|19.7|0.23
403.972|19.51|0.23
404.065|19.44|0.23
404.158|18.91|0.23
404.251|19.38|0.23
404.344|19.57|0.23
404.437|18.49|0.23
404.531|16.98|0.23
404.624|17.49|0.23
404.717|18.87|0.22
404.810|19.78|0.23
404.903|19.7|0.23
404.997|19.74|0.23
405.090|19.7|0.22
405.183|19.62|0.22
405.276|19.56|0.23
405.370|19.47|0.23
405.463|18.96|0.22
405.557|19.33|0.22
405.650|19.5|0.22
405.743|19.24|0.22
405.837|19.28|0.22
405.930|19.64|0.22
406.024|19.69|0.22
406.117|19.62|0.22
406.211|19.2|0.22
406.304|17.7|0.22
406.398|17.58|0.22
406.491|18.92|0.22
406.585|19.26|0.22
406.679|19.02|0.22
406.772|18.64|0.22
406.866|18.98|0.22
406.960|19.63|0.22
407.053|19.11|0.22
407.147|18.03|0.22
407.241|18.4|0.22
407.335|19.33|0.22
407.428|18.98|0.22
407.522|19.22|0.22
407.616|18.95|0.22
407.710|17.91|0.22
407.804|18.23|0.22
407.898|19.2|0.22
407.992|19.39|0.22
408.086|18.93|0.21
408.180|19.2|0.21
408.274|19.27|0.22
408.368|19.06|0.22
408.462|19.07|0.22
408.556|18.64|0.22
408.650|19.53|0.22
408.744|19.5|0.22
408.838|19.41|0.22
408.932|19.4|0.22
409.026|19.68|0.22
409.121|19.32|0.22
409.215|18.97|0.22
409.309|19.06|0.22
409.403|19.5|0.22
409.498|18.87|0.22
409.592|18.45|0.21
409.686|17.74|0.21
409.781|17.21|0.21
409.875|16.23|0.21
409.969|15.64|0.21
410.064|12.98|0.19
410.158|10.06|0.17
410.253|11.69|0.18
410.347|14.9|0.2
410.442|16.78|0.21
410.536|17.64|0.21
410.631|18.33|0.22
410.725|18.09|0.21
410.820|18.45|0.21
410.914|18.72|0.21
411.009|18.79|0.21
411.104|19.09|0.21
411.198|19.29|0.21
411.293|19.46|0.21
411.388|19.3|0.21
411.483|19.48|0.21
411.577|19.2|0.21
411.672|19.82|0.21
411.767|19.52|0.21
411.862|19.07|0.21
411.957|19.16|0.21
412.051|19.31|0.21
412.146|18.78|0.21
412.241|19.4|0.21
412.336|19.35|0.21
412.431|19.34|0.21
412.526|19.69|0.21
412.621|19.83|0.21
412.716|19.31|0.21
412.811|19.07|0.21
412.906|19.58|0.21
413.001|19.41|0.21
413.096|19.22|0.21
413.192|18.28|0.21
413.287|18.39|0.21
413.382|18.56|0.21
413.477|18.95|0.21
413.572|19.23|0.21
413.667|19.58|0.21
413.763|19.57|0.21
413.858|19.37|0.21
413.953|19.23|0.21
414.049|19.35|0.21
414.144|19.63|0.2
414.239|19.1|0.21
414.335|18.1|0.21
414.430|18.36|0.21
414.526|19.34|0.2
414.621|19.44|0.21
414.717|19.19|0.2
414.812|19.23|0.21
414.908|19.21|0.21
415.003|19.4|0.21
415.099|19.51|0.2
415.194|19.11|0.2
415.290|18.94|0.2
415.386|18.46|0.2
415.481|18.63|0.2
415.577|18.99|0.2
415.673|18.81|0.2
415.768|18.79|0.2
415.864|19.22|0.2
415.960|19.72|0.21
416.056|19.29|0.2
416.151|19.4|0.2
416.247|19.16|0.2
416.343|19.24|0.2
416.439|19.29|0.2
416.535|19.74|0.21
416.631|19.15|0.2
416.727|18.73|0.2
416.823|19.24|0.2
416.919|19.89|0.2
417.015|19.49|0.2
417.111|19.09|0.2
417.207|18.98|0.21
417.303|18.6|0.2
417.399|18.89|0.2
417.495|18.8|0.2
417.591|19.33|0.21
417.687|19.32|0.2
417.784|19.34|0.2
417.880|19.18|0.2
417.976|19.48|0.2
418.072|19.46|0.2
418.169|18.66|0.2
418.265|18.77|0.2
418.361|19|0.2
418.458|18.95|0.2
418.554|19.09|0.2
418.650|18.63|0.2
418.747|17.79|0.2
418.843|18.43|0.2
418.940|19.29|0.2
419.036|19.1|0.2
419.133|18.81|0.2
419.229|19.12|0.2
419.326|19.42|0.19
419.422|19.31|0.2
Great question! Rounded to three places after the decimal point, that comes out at 0.030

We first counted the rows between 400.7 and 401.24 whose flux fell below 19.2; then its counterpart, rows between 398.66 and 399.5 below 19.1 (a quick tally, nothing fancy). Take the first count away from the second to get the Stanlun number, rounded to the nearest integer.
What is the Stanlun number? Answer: 0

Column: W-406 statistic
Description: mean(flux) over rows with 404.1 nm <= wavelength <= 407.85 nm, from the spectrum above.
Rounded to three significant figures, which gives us 19.0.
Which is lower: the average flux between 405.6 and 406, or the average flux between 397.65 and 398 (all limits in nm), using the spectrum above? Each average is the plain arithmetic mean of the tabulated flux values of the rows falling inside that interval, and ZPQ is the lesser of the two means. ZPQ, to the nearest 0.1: 18.3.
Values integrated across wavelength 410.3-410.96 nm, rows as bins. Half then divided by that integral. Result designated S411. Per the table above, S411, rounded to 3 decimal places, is 0.043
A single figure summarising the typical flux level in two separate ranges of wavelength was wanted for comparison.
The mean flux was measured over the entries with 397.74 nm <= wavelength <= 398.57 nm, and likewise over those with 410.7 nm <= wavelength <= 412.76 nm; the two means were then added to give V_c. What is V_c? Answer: 38.1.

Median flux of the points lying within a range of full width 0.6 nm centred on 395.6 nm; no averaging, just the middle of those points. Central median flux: 18.5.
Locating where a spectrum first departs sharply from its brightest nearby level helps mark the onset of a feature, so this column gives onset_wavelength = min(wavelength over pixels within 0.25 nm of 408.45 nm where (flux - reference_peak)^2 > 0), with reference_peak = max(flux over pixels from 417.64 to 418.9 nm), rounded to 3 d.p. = 408.274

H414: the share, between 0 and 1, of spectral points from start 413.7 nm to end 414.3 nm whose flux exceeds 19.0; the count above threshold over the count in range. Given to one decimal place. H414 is 1.0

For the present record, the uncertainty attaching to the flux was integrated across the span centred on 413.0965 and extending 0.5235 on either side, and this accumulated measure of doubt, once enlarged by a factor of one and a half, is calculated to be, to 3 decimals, 0.330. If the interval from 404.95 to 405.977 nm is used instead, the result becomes 0.343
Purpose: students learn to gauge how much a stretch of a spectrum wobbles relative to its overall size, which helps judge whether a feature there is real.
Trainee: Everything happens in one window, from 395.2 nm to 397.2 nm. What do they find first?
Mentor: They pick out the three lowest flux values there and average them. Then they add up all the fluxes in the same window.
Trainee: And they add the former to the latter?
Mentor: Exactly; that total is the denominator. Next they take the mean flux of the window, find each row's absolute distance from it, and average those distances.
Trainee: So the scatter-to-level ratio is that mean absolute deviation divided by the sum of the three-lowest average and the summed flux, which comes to 0.0134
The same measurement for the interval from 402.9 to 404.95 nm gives 0.0014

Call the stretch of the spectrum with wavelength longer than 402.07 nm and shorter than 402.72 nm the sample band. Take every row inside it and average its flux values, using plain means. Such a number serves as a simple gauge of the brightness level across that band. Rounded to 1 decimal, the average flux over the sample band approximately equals 19.3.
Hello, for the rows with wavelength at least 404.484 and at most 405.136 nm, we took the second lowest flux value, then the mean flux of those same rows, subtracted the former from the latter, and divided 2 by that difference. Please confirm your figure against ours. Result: 1.4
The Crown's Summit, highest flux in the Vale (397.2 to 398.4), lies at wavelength 397.971 nm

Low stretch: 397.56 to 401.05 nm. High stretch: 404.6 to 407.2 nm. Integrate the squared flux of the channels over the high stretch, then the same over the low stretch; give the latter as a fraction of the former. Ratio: 1.3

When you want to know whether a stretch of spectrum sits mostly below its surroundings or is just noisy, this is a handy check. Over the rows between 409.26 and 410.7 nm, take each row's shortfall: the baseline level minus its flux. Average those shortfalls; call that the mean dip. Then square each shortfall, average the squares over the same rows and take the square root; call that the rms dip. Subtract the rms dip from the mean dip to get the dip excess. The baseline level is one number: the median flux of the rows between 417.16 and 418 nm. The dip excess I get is -1.1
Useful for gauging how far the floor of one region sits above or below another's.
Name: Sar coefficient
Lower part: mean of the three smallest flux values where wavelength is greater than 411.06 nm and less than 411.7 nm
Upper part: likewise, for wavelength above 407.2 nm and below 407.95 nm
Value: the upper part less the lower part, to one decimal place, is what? -1.0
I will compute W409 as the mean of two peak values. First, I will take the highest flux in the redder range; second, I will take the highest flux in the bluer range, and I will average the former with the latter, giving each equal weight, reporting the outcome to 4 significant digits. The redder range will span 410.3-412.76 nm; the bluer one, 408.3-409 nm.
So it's 19.68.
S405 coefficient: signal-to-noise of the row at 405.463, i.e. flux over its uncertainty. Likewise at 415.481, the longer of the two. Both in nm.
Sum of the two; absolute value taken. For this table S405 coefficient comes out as 179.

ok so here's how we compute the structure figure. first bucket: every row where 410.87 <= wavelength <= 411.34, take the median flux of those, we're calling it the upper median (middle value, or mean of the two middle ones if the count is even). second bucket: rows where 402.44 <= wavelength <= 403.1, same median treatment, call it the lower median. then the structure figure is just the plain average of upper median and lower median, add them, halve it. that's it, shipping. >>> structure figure 19.18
